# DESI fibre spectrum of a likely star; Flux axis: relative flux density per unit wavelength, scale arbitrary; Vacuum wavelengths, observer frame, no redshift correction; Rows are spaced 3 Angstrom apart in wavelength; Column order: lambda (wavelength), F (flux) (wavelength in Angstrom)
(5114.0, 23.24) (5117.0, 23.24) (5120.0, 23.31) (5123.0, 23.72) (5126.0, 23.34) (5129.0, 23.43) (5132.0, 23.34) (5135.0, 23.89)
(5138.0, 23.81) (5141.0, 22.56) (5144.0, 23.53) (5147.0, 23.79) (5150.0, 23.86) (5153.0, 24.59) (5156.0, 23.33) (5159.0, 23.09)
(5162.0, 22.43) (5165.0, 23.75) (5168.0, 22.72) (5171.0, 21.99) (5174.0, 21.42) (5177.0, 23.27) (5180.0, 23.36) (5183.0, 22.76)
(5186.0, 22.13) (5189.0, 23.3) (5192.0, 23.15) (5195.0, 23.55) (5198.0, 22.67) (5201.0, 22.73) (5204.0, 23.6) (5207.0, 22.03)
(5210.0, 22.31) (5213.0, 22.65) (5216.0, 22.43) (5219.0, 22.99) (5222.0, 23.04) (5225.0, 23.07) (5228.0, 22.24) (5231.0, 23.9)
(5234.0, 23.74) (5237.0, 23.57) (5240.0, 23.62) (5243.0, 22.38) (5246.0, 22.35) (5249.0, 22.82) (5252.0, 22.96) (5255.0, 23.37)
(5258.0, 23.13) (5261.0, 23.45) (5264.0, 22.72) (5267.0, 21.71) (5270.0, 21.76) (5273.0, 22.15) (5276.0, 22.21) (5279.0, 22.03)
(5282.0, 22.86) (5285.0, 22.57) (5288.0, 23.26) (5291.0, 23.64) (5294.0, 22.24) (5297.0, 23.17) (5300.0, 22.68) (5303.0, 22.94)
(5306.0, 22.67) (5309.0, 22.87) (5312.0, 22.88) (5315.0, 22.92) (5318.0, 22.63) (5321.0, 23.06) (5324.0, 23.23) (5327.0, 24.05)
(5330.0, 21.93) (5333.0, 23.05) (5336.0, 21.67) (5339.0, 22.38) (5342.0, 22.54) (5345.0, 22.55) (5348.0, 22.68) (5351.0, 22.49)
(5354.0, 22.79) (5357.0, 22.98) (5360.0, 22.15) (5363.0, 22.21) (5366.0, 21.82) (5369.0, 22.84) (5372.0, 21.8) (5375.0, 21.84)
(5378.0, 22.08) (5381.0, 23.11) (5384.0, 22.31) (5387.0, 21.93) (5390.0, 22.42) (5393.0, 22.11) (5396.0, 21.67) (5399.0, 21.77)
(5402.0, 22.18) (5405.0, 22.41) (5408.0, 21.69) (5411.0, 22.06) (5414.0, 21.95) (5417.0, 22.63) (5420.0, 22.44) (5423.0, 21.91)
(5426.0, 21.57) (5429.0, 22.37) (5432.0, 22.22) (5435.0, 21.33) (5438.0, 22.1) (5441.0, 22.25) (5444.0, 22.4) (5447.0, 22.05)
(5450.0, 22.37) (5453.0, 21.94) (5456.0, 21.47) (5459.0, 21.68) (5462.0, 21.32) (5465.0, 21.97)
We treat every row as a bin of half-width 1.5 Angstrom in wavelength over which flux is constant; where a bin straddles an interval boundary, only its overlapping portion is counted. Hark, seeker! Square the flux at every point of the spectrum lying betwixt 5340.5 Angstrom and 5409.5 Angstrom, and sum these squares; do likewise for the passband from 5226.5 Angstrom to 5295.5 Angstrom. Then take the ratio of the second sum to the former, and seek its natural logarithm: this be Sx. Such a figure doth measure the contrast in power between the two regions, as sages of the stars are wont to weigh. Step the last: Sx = 0.048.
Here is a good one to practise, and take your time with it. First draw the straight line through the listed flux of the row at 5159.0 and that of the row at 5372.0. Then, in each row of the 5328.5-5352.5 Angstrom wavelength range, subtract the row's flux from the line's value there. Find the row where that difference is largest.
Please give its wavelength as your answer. 5336.0 Angstrom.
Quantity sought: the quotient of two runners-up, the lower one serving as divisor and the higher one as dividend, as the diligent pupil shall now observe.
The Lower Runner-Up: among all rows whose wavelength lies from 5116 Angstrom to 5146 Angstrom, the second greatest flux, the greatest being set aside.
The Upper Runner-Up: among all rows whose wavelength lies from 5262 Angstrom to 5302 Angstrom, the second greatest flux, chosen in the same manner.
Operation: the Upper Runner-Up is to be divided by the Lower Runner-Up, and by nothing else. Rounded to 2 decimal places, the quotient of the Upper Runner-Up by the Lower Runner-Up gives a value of 0.98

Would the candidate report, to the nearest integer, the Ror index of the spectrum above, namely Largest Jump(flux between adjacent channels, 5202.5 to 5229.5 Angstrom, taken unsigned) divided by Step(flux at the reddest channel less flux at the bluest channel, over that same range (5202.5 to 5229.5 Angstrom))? -1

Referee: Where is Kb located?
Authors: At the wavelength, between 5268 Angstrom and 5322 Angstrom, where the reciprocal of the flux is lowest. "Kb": 5291.0 Angstrom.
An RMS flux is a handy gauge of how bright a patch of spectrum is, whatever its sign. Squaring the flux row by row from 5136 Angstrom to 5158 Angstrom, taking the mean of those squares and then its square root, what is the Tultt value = 23.6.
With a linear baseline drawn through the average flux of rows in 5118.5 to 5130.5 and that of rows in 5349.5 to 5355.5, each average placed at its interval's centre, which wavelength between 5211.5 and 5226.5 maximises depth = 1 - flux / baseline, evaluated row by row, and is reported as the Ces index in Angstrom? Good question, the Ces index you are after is 5216.0 Angstrom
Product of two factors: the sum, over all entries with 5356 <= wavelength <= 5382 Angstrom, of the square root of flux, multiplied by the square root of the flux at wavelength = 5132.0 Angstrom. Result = 205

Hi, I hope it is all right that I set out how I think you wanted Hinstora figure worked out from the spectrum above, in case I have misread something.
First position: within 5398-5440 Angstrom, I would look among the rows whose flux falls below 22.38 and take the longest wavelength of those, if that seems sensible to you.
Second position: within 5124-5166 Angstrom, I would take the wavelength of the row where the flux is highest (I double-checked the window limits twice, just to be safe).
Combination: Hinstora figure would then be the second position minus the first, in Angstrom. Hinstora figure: -285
